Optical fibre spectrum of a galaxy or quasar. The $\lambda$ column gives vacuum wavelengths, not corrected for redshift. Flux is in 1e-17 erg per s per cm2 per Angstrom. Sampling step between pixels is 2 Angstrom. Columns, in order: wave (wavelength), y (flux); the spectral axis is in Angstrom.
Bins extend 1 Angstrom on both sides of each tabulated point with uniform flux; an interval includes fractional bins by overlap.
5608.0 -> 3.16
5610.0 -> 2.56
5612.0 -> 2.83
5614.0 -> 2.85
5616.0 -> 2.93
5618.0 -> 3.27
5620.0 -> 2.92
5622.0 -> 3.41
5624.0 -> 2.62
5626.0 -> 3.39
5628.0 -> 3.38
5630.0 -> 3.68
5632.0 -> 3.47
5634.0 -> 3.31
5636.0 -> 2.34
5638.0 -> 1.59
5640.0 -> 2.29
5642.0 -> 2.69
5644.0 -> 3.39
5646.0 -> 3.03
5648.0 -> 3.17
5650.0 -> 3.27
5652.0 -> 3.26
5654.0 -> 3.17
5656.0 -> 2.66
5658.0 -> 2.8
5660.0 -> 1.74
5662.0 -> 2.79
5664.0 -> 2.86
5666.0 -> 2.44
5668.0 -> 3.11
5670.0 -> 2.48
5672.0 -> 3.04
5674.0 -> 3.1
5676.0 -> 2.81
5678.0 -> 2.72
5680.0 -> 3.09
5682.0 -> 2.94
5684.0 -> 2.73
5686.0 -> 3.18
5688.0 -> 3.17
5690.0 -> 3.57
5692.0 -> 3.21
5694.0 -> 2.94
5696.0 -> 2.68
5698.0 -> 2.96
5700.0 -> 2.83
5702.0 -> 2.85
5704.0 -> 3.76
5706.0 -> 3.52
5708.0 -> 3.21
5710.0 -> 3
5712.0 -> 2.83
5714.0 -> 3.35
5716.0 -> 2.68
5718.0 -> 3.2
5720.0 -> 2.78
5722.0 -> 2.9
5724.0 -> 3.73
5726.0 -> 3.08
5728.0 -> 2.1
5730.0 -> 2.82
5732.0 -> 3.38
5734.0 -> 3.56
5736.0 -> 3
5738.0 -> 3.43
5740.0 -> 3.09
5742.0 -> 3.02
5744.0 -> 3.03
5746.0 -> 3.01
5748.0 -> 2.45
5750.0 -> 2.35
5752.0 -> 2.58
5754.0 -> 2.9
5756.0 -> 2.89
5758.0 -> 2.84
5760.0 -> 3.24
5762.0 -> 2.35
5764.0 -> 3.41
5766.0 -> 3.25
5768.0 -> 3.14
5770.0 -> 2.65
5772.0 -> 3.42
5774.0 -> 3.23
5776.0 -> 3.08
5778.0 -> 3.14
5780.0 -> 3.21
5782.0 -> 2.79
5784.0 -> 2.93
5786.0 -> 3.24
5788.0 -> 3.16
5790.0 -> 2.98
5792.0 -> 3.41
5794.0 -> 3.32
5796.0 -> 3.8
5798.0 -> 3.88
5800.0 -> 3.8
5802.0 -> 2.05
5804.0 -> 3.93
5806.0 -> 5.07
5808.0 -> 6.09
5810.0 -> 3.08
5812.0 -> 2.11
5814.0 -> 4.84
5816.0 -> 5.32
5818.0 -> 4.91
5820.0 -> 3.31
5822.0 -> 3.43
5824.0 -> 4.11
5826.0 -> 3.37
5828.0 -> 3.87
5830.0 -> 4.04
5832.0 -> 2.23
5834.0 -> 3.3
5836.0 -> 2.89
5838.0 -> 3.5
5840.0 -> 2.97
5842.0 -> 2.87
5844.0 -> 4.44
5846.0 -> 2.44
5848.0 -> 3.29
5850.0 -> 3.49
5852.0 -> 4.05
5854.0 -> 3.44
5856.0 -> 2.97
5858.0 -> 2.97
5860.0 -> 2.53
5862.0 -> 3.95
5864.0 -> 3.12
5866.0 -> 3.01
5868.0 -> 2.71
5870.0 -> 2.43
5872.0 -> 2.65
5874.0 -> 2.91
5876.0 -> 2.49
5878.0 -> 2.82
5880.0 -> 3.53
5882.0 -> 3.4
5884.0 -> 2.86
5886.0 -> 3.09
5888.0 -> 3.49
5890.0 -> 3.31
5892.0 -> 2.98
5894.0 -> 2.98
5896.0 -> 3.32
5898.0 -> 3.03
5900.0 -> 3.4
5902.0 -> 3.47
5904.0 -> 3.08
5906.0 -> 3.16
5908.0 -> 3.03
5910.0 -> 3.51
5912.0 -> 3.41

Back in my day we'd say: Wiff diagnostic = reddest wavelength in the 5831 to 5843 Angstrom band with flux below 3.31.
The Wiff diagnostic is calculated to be 5842.0 Angstrom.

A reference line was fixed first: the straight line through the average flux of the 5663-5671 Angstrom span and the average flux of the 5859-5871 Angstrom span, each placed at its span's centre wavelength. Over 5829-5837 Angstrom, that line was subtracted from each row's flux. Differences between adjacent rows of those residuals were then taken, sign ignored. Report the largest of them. 1.8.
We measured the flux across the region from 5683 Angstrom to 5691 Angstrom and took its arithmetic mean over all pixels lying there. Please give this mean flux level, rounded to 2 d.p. 3.16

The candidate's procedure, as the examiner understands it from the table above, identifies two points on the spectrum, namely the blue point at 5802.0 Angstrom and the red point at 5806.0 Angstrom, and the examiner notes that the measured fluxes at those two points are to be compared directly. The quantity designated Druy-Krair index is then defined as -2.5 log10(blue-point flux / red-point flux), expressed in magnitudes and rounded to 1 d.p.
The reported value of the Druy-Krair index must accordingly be 1.0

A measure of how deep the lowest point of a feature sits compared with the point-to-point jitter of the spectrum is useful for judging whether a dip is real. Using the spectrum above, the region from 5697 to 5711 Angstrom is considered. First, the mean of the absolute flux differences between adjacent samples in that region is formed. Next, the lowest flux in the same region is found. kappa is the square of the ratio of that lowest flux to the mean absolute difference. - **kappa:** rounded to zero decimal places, 87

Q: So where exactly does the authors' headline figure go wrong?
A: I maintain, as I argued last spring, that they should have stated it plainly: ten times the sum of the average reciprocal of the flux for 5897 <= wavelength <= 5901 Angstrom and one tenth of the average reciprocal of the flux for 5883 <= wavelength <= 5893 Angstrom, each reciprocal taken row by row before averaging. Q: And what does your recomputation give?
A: 3.44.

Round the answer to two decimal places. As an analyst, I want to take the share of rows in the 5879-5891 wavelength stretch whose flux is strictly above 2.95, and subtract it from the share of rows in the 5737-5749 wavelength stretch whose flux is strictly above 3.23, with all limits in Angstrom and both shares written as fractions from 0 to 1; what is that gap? -0.67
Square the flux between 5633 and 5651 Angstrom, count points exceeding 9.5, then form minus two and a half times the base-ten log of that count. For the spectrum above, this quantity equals -1.51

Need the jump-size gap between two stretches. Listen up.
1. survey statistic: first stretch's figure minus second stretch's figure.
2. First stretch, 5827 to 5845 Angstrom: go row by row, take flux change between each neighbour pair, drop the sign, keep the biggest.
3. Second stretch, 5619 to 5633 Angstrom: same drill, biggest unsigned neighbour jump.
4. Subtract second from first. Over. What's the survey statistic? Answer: 1.0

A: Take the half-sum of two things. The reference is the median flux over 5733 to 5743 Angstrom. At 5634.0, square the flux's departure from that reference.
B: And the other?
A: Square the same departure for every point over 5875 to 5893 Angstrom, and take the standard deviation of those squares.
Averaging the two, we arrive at 0.08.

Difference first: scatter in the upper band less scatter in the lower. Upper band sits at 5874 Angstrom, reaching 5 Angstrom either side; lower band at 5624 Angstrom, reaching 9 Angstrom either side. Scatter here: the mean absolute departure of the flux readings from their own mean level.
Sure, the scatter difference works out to -0.11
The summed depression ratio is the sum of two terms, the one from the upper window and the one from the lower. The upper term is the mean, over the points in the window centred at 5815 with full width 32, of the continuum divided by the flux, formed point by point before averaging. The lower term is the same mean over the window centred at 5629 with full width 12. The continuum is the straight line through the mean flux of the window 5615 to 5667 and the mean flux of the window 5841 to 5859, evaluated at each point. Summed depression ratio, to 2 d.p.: 1.78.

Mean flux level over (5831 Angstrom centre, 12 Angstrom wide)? 3.28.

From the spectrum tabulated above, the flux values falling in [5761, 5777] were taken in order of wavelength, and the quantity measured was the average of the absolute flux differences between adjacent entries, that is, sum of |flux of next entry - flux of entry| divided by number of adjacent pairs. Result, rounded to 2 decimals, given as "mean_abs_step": 0.42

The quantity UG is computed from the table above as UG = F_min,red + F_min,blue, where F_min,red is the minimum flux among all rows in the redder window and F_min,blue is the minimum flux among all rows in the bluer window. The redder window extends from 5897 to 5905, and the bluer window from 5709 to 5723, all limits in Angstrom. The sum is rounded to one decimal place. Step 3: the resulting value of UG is 5.7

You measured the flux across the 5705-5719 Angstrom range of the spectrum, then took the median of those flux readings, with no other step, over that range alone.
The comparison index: 3.20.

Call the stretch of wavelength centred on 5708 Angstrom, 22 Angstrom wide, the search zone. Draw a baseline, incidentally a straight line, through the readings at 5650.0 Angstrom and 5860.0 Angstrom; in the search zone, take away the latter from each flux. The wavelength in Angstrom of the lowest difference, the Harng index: 5716.0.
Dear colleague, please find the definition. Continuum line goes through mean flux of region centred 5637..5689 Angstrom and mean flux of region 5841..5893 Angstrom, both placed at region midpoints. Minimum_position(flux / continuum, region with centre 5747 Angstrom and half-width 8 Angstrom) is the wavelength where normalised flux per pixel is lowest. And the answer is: 5750.0 Angstrom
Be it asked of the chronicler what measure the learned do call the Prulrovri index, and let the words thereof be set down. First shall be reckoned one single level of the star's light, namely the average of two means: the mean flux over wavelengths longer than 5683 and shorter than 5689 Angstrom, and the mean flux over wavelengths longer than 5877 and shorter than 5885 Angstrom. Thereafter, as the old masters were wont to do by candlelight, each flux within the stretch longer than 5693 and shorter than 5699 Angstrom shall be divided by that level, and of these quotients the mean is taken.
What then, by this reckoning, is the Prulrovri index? 0.93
